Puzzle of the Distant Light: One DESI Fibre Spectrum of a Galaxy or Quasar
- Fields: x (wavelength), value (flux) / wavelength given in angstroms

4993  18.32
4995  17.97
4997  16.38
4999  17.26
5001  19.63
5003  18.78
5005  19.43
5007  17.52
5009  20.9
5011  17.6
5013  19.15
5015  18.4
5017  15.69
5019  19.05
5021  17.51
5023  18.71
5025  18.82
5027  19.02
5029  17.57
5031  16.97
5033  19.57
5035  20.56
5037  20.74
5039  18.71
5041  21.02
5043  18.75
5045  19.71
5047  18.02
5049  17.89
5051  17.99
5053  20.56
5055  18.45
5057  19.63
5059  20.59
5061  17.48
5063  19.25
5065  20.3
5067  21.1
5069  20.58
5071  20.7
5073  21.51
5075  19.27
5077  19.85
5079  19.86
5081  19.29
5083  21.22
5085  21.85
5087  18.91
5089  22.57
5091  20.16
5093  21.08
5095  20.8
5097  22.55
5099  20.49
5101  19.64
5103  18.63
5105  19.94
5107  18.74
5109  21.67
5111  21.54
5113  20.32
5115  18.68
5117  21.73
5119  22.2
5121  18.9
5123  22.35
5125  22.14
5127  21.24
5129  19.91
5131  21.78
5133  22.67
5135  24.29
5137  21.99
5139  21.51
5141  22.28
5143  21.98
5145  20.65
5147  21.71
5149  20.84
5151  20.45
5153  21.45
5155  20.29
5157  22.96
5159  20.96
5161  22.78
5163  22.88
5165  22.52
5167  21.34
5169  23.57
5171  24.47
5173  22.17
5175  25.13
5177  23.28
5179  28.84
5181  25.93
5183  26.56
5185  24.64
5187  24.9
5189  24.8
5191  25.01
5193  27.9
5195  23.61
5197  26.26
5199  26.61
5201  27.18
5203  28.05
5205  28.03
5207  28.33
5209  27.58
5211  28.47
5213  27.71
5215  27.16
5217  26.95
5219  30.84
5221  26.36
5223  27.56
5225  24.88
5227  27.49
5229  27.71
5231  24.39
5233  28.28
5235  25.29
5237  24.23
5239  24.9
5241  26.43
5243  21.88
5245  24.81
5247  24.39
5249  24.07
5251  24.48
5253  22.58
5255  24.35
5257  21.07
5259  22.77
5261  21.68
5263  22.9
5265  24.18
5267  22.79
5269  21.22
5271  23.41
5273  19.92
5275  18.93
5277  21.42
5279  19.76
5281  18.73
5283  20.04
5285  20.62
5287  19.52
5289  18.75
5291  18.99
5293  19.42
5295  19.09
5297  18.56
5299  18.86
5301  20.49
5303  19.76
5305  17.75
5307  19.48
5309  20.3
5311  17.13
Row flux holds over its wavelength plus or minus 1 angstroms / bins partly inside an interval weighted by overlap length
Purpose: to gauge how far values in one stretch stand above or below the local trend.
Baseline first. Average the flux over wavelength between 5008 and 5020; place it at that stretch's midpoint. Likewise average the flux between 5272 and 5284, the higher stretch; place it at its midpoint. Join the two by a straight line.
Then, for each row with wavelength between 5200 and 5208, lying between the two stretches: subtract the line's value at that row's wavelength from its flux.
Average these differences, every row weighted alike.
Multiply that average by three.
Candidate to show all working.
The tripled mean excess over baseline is 25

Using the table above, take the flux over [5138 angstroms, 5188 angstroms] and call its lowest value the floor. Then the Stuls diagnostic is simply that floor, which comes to 20.29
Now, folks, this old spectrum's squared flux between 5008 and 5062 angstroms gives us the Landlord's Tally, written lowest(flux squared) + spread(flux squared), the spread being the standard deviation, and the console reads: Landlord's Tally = 296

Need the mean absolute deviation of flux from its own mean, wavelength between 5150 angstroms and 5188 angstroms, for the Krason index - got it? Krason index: 1.7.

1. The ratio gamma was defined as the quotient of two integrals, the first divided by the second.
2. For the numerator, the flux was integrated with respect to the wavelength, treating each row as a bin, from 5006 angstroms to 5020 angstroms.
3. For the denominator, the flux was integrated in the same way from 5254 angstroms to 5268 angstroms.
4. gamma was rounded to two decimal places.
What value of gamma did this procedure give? 0.80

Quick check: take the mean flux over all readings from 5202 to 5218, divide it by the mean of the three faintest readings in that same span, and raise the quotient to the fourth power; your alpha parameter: 1.08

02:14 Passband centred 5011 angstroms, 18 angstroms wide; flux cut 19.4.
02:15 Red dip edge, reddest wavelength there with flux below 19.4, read 5019 angstroms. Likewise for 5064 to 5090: 5087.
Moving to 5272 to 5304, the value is 5299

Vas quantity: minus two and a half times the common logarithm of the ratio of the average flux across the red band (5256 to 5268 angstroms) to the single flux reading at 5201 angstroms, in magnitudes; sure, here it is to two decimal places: 0.20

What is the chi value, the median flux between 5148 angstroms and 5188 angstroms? 22.9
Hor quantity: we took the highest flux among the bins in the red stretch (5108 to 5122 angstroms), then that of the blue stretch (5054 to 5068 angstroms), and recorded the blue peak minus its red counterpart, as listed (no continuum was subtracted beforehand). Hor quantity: -1.1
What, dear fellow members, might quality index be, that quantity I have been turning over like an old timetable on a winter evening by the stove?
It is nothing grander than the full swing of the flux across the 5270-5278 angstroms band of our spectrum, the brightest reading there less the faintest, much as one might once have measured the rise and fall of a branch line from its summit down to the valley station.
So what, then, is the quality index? 4.5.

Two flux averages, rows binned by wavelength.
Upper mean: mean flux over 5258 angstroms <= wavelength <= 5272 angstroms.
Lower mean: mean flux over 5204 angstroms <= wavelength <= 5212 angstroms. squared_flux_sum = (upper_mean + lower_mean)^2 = 2582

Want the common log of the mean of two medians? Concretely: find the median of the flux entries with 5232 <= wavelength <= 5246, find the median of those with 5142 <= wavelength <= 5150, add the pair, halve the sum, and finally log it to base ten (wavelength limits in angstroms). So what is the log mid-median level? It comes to 1.36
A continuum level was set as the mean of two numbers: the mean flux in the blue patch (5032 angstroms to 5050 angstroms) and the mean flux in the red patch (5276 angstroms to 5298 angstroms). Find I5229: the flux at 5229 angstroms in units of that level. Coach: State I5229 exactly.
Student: 1.42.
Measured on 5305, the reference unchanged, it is 0.91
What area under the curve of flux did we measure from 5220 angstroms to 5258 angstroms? 950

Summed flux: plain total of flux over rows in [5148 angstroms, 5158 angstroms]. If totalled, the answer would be 106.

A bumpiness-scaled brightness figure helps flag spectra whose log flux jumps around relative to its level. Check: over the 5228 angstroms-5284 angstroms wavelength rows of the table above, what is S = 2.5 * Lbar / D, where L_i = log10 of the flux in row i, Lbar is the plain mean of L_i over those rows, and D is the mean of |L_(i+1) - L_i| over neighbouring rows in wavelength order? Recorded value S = 97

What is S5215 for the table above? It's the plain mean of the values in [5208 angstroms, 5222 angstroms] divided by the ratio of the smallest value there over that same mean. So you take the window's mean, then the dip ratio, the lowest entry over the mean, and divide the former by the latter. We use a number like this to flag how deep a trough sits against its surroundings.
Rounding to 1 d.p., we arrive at 29.5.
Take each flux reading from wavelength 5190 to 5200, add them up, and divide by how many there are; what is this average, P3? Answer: 25.9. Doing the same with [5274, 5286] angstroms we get 19.9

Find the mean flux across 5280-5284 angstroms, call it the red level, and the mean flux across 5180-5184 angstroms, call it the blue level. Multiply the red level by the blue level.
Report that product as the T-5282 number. 509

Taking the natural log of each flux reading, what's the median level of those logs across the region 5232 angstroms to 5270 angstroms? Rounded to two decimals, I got 3.19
